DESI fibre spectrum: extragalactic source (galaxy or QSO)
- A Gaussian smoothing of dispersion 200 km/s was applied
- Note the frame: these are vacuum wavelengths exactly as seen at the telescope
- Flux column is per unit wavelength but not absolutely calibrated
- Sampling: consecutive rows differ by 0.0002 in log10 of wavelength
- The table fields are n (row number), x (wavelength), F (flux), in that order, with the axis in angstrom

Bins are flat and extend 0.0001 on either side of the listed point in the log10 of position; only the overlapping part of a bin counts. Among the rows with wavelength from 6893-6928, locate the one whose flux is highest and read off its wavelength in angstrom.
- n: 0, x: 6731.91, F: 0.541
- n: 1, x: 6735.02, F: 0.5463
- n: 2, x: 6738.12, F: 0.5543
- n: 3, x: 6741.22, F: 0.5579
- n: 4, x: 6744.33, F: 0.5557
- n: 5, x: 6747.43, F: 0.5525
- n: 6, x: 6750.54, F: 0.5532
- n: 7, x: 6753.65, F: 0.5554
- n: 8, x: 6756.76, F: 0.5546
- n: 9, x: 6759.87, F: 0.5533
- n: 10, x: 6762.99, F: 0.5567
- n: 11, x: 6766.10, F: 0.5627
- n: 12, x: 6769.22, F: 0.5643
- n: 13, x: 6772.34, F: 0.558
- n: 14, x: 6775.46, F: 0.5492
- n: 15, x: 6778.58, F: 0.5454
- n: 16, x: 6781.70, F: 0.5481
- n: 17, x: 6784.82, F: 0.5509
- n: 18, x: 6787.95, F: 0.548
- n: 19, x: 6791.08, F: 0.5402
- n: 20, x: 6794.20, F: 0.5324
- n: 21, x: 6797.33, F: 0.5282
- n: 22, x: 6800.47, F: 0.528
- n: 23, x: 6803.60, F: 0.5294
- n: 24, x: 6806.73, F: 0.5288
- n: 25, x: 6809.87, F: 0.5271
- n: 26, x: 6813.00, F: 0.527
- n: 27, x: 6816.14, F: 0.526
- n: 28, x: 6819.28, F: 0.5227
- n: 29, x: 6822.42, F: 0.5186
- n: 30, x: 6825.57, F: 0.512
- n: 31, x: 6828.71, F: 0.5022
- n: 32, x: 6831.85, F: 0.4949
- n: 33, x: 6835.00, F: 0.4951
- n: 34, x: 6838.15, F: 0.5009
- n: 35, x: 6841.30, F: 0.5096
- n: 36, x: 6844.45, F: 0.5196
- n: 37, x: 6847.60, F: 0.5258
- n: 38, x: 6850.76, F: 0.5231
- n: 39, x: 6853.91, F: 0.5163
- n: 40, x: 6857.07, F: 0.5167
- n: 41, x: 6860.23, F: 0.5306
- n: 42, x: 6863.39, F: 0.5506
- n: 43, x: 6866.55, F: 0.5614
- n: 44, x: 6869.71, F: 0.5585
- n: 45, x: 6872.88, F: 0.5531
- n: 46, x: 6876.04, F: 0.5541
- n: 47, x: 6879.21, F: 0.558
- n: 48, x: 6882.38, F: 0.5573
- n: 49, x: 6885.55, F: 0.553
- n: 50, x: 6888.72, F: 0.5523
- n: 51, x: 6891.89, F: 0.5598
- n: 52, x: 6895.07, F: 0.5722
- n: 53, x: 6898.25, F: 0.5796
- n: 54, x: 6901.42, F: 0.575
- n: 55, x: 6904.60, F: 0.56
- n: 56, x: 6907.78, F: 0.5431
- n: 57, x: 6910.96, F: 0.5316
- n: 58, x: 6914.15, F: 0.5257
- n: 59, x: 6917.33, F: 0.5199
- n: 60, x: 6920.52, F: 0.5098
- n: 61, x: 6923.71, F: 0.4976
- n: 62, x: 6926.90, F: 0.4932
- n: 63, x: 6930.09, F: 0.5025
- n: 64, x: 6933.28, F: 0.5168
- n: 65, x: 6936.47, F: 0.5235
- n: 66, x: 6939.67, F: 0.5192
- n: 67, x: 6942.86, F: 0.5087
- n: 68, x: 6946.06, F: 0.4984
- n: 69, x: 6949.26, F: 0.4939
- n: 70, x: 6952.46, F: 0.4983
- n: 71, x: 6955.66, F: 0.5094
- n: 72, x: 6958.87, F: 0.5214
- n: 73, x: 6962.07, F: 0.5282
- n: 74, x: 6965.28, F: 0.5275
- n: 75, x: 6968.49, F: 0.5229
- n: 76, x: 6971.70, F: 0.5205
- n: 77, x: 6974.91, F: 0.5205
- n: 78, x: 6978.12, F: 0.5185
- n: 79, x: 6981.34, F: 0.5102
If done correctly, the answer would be 6898.25 angstrom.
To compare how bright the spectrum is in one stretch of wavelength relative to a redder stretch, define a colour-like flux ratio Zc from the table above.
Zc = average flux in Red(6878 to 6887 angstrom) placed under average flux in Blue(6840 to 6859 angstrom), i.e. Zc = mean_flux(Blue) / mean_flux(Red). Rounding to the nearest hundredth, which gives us 0.93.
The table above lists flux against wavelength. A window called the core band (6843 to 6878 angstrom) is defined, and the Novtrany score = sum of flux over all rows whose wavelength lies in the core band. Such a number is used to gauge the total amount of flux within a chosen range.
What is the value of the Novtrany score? 5.9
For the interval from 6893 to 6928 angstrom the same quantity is 5.9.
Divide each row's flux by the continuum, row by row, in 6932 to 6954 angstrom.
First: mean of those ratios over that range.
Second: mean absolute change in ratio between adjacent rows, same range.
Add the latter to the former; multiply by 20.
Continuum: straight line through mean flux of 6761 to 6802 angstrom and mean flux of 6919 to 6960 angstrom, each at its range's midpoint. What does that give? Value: 20.3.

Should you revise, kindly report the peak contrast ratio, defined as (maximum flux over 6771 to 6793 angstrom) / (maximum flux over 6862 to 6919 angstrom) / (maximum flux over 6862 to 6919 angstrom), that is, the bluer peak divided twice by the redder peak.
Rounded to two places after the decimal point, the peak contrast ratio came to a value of 1.66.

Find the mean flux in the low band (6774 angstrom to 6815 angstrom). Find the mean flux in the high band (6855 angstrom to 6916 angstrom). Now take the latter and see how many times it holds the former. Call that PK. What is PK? 1.03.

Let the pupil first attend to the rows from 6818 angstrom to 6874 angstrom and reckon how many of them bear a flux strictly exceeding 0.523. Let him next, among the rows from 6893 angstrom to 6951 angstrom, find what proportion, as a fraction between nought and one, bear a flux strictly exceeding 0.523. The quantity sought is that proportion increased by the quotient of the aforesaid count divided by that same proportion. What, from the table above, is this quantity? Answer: 16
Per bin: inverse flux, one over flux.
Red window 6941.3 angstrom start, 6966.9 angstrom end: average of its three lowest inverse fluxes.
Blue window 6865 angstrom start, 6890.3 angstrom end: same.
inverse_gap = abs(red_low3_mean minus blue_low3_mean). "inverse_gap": 0.114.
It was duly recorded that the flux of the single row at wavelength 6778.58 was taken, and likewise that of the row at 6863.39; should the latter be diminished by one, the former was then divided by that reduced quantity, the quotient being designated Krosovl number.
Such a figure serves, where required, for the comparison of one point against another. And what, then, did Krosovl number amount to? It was -1.21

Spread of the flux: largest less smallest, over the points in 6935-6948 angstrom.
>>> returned 0.025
